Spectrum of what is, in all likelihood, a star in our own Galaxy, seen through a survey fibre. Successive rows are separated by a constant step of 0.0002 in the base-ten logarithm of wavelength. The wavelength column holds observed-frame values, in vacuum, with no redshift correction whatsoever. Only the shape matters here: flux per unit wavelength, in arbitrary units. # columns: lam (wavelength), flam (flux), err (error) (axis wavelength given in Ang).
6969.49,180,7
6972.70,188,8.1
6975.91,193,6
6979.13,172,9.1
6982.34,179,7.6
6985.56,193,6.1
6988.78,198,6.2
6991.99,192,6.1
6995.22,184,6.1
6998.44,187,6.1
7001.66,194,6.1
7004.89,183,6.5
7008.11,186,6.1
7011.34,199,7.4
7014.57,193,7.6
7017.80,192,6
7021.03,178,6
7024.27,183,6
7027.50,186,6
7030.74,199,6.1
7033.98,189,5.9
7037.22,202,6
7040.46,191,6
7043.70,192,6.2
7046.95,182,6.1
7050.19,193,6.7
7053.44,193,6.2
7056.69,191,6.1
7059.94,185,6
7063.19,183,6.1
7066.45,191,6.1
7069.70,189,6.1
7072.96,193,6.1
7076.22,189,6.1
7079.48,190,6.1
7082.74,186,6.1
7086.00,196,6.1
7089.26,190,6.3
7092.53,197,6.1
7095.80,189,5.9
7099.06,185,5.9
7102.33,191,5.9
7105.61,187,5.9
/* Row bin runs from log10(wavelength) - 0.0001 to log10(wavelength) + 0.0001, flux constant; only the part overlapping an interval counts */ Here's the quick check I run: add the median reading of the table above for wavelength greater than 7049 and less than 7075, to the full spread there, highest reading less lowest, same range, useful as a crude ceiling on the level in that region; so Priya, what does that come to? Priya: 201.0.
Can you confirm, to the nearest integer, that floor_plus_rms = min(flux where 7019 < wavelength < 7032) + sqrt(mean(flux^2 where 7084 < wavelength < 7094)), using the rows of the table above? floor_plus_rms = 372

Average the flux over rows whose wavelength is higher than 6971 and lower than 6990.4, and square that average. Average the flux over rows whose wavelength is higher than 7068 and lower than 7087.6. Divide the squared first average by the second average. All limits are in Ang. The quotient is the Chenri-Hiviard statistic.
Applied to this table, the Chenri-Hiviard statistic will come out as 183.9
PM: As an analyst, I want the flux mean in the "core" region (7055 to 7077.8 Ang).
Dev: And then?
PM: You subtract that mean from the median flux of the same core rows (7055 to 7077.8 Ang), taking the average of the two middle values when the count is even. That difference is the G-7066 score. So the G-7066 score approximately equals 0.3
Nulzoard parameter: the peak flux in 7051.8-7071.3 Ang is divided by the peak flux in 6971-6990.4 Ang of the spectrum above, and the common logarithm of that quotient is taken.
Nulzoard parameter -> -0.011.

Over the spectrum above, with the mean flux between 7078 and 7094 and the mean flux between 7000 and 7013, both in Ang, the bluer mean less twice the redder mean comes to -193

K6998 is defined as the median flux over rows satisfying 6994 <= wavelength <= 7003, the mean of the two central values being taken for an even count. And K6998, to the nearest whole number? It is 187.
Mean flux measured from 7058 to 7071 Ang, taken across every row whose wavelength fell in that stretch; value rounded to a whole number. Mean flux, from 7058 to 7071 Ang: 187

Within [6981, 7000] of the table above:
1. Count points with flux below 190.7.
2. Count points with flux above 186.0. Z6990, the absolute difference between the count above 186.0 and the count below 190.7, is 1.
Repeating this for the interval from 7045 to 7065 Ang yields 0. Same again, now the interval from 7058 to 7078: 0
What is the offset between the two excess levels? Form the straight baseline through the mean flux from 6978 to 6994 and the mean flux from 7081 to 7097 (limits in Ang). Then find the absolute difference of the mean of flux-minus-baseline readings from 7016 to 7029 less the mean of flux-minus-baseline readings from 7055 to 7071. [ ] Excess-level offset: 1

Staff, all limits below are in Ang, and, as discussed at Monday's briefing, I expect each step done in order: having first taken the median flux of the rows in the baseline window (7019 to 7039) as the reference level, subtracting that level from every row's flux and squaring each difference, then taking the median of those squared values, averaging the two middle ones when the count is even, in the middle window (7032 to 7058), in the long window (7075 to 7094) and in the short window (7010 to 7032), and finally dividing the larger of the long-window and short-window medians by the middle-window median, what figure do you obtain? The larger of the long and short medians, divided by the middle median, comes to 1.2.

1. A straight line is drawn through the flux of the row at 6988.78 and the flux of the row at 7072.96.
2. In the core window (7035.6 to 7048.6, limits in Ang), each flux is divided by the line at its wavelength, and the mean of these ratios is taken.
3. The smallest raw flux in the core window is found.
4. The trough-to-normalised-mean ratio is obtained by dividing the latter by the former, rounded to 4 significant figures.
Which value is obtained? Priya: 184.9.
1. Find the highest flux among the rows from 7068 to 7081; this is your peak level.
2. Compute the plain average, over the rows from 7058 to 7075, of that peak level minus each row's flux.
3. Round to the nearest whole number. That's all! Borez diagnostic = 5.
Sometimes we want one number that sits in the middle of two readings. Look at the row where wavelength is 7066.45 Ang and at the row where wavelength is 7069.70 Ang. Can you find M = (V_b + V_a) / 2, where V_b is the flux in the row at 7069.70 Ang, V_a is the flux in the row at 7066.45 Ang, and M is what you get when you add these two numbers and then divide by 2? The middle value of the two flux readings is 190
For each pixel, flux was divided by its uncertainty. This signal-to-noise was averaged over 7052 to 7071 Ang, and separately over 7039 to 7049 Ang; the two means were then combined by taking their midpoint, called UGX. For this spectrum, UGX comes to 30.9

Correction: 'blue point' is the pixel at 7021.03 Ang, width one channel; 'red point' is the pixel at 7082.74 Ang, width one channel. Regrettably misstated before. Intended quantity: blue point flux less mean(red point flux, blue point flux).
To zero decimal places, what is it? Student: -4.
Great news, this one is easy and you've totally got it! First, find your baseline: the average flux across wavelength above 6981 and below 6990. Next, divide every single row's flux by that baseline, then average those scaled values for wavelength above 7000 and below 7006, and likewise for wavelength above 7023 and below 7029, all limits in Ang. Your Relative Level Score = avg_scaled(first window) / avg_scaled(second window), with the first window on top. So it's 1.02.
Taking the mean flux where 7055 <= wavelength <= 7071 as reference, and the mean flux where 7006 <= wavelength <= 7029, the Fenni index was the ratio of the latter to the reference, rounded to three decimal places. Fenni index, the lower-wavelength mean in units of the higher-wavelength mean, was 1.002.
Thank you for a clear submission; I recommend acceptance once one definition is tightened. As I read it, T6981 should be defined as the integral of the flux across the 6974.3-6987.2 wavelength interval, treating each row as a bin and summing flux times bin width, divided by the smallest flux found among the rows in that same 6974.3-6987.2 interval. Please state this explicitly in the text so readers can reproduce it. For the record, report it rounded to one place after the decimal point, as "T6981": 13.8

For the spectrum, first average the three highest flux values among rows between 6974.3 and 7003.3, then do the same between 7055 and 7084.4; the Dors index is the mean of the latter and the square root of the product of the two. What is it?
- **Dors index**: 192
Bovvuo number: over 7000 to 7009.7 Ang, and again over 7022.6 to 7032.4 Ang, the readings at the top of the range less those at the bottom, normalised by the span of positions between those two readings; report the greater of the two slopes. 2.5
